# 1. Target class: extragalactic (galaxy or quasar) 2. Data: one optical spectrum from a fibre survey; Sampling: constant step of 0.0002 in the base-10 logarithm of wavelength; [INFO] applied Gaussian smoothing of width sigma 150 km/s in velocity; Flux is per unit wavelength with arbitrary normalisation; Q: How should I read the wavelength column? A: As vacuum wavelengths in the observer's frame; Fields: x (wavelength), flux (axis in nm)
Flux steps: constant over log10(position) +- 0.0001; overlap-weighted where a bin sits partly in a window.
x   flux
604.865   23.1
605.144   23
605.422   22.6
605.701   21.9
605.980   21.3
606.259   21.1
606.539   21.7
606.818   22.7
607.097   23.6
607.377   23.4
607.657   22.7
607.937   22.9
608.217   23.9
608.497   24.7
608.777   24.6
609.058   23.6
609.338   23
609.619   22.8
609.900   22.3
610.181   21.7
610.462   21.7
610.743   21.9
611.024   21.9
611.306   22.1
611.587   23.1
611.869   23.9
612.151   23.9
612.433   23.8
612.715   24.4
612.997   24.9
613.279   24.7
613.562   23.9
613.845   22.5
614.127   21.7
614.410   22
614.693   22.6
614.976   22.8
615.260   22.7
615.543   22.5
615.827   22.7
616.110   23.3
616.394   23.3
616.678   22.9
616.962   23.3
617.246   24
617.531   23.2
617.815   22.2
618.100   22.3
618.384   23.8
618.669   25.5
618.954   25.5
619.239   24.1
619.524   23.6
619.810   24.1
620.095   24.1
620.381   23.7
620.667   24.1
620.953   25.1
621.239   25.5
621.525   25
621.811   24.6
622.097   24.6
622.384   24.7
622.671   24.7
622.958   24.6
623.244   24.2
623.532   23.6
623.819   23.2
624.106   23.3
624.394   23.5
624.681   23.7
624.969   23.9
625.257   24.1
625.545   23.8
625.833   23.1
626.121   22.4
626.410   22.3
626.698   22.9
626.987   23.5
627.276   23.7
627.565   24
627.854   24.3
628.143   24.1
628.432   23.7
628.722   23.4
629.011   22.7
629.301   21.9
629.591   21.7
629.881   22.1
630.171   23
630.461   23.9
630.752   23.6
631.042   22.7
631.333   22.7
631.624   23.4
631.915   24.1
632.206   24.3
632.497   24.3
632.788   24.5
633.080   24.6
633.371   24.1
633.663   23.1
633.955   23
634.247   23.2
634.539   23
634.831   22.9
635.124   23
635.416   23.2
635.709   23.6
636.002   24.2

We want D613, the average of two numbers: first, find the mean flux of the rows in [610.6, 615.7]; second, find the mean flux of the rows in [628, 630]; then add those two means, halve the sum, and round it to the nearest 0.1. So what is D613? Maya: 22.9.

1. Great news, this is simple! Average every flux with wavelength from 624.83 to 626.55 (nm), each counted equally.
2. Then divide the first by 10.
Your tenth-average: 2.33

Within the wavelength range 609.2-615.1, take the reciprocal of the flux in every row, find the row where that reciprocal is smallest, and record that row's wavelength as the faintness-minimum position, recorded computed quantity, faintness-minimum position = 612.997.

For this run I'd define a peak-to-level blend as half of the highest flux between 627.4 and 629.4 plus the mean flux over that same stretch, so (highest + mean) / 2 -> 23.9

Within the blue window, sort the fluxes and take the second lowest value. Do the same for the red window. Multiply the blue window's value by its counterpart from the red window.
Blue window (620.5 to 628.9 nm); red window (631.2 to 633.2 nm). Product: 524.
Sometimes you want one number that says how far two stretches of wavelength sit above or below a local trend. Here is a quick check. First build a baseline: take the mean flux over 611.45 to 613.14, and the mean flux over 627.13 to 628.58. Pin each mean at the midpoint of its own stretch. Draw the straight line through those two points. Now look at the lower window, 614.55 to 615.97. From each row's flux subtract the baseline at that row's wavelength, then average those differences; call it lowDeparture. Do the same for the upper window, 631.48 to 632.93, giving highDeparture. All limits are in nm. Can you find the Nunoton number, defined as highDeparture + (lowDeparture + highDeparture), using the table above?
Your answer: -1.0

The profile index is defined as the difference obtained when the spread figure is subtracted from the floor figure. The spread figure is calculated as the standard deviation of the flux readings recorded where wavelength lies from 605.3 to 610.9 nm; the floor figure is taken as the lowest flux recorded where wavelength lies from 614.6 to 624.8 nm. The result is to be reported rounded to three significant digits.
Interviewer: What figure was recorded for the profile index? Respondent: 21.2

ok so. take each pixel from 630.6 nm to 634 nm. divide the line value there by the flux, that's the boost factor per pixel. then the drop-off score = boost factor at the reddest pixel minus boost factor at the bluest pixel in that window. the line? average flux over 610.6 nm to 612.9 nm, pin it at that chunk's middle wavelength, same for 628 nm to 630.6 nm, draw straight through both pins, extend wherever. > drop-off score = 0.02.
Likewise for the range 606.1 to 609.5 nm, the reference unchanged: -0.09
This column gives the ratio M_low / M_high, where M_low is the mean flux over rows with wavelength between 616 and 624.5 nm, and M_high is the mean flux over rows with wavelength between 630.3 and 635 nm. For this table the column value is 1.02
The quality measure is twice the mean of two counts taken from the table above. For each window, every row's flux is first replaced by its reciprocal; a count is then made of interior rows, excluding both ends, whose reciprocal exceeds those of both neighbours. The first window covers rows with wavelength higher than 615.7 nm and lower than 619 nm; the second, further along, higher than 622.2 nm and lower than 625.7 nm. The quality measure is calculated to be 3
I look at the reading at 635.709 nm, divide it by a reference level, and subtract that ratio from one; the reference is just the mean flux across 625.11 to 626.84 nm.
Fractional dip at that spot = -0.02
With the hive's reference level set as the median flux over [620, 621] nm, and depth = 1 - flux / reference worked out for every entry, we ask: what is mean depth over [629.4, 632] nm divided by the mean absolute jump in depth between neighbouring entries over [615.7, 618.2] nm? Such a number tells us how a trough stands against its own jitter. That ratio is 2.2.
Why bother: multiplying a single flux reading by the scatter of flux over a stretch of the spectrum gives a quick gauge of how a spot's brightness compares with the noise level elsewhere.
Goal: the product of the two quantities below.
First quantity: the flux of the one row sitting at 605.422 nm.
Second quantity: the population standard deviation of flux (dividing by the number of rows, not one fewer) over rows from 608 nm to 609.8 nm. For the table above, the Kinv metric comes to 16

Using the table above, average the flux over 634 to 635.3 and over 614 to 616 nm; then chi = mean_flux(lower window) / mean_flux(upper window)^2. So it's 0.042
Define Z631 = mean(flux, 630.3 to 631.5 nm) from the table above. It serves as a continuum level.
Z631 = 23.2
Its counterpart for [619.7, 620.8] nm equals 24.0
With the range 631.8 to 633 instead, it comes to 24.3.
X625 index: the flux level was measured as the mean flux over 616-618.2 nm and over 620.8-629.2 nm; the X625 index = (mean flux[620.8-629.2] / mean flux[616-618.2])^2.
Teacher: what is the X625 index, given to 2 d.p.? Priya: 1.07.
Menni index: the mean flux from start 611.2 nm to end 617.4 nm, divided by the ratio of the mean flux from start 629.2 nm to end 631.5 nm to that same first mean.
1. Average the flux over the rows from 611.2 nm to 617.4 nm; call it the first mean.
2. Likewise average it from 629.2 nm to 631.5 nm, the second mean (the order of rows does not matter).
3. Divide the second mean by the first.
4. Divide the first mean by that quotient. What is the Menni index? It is 23.8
